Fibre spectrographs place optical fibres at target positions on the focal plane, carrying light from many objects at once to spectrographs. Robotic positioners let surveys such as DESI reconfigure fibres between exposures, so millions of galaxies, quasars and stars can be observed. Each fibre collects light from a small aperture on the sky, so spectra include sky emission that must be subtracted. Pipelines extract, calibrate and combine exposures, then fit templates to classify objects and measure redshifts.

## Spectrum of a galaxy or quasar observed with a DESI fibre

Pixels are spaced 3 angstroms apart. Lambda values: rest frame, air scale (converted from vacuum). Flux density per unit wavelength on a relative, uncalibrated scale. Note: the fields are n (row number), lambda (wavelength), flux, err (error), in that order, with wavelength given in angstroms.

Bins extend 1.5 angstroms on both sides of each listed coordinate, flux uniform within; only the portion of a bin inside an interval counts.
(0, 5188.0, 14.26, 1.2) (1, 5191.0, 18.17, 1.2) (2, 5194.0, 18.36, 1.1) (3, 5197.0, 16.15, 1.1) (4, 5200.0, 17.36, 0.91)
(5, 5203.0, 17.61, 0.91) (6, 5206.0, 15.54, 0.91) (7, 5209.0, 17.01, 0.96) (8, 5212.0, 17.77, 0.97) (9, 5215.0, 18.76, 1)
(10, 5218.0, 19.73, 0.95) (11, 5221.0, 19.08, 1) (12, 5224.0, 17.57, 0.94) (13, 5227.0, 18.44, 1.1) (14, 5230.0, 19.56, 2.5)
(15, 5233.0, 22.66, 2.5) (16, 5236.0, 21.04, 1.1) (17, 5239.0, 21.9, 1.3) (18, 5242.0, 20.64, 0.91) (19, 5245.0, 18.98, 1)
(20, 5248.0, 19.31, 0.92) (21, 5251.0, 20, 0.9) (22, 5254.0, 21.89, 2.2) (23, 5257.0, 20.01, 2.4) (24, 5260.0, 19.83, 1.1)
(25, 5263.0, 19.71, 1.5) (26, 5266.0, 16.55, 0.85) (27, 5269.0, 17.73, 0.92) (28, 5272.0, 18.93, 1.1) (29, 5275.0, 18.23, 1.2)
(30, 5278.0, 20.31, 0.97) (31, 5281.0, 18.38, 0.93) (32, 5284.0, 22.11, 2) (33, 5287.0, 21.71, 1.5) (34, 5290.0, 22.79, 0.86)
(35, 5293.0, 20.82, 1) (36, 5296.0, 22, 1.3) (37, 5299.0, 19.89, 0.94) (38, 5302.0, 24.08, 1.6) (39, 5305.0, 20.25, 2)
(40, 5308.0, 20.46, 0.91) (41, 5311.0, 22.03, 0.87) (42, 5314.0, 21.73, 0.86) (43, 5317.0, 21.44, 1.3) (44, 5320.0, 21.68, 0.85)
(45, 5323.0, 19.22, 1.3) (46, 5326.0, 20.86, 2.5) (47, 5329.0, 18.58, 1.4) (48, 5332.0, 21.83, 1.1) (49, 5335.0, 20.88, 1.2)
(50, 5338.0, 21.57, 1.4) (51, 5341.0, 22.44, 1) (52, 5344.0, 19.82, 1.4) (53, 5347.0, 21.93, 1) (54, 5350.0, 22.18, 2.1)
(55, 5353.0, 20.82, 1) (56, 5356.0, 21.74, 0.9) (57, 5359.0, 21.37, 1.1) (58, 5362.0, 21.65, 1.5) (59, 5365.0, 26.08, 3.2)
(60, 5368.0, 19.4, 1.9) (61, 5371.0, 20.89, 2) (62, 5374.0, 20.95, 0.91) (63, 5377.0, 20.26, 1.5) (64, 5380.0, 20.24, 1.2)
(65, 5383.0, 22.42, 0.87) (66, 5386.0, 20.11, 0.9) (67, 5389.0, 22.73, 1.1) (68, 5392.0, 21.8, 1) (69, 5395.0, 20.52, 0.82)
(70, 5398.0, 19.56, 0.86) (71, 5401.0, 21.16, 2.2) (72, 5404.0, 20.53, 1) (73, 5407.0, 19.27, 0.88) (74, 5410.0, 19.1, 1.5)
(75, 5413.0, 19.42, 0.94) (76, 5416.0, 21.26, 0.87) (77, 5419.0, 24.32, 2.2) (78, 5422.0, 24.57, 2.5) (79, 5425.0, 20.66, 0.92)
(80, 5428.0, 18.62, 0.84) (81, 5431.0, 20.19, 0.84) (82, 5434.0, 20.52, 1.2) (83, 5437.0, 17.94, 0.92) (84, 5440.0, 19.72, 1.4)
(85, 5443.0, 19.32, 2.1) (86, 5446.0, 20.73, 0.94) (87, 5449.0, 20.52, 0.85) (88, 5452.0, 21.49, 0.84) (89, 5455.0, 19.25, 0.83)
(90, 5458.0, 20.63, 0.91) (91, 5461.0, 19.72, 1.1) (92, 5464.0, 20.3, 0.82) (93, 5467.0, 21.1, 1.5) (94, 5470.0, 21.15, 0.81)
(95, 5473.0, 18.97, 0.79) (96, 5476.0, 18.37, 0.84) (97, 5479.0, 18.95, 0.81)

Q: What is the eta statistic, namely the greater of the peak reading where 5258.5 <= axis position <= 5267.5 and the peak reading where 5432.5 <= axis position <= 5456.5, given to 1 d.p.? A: 21.5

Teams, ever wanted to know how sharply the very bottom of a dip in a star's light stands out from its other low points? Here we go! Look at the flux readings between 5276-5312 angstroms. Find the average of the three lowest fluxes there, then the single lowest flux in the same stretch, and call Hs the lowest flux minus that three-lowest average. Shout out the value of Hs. -1.1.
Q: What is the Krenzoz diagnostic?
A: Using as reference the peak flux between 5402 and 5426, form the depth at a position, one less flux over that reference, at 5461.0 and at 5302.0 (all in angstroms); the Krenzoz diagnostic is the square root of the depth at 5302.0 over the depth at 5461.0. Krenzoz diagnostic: 0.32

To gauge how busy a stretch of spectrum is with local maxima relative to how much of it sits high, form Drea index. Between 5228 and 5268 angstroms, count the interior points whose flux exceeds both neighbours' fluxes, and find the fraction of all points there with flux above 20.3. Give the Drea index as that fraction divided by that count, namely 0.13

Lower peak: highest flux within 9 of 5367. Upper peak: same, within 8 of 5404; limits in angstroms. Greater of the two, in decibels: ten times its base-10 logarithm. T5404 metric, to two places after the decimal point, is 14.16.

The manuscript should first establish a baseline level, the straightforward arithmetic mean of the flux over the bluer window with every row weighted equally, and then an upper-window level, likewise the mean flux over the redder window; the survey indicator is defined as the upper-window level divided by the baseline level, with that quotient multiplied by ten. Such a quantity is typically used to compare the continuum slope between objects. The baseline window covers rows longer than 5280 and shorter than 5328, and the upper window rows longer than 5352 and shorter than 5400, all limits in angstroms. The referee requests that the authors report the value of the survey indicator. 10.0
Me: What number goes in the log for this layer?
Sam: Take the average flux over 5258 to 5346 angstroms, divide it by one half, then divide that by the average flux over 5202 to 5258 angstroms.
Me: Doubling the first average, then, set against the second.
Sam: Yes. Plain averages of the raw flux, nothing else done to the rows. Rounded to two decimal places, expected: 2.12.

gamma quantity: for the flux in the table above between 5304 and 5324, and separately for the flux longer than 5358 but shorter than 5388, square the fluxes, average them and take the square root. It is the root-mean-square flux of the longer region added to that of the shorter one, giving 42.4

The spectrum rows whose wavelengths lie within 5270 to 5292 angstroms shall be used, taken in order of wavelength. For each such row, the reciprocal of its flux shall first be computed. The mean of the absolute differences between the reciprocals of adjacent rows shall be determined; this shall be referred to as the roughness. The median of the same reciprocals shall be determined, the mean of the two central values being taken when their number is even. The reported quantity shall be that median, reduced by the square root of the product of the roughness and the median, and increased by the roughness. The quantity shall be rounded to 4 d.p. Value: 0.0391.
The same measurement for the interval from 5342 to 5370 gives 0.0365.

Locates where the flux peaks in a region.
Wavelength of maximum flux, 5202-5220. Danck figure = 5218.0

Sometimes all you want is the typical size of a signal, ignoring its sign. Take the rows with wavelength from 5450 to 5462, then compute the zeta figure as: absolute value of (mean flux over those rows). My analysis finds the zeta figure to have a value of 20.3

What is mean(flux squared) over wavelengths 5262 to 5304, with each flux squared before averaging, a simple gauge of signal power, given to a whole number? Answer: 414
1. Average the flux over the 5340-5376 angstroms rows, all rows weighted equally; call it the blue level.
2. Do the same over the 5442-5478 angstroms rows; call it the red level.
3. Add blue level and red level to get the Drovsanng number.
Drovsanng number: 41.7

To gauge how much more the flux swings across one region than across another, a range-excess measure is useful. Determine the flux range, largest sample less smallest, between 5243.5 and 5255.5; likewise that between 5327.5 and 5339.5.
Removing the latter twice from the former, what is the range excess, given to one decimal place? -3.6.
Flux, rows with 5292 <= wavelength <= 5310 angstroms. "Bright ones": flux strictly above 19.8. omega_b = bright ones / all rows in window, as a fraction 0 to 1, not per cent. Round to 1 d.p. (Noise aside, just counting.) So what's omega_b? 1.0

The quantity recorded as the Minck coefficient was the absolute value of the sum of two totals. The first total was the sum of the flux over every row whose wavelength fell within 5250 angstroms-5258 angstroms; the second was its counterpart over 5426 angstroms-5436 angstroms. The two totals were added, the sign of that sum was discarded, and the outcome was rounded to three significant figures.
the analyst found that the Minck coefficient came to 121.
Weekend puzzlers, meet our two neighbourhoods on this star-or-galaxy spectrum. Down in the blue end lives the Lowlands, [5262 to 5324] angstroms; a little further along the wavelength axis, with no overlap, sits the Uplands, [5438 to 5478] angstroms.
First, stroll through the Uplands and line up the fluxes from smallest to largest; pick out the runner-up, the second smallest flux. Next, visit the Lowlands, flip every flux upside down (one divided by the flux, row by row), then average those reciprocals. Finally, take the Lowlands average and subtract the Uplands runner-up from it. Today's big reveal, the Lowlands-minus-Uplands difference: -18.9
